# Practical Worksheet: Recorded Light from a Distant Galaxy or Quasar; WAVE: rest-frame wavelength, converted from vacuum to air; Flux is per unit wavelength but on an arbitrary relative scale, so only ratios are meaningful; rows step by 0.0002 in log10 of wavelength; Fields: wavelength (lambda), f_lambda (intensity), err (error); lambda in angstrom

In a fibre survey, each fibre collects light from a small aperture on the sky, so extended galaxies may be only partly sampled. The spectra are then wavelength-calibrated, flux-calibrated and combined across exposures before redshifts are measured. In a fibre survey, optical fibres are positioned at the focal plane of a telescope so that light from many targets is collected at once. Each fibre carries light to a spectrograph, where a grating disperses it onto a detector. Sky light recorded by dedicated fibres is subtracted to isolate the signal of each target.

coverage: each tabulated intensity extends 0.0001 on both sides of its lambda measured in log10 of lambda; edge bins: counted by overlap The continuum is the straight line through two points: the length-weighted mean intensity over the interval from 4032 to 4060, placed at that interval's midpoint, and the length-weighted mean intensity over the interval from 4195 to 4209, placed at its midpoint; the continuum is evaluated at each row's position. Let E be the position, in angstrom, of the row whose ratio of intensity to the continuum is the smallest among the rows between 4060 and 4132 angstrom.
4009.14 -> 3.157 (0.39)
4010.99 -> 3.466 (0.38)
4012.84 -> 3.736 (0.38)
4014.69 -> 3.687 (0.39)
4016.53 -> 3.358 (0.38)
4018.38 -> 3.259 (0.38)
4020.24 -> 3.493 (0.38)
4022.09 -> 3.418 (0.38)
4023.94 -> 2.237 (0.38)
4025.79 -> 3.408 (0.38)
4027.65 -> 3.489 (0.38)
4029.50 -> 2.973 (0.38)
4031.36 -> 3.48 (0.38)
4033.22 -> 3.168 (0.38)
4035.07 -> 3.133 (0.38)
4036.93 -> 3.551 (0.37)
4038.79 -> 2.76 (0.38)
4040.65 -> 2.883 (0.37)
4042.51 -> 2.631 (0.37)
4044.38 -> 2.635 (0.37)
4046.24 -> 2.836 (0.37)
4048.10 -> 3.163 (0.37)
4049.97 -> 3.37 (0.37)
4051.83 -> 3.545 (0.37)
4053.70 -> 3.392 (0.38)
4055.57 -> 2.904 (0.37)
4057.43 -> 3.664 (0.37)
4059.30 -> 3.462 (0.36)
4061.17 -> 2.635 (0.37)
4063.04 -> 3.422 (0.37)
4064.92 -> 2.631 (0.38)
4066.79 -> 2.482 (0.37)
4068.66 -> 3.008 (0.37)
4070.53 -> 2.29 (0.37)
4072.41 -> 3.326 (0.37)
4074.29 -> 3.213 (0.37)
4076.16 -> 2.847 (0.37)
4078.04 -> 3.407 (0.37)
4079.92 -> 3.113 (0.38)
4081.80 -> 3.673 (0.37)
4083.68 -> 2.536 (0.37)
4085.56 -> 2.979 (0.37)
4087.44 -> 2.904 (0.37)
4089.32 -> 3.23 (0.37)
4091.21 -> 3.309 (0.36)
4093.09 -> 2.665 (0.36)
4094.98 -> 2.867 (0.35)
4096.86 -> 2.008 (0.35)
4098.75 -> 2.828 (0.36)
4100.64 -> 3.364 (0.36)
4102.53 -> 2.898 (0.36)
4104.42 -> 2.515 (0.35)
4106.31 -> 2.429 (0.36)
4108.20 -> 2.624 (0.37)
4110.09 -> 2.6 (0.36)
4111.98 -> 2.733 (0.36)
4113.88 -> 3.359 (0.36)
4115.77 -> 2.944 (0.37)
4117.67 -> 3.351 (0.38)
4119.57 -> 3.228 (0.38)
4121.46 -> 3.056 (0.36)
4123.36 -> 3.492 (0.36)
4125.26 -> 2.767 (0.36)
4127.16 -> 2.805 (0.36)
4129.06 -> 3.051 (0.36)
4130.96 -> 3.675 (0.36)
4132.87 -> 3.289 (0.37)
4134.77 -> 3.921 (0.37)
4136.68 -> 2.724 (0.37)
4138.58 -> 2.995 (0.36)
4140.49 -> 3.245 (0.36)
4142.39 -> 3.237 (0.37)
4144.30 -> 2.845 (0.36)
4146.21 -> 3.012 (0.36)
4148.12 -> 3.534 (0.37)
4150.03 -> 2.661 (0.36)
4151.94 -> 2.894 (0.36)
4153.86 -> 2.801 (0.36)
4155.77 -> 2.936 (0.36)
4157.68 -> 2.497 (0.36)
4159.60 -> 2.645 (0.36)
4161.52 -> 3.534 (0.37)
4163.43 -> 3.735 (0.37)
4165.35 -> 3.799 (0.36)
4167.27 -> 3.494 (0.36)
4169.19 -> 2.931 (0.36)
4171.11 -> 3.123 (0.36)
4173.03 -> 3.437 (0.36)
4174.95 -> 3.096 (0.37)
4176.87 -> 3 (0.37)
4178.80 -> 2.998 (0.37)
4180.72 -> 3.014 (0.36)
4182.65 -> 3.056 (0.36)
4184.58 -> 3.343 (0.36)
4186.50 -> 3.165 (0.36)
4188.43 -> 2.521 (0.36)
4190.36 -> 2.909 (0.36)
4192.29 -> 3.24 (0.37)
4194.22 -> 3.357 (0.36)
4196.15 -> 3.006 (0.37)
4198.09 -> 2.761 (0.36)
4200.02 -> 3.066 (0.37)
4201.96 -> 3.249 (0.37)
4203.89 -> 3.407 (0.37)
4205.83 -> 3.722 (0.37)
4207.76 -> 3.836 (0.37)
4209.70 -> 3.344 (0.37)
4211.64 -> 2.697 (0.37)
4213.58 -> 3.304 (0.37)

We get 4096.86 angstrom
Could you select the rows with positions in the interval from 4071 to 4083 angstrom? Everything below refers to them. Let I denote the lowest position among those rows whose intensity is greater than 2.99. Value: 4072.41 angstrom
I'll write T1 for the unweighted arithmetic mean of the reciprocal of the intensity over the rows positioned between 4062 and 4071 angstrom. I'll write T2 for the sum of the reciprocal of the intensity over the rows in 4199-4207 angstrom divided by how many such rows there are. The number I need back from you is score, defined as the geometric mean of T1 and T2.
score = 0.332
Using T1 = 0.369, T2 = 0.299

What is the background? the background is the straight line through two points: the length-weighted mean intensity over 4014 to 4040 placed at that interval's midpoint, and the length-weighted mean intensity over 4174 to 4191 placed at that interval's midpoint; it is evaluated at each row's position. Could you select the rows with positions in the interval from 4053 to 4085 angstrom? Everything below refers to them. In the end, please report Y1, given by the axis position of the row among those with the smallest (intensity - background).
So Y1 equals 4070.53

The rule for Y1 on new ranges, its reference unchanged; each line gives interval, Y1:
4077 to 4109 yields 4096.86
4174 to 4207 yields 4188.43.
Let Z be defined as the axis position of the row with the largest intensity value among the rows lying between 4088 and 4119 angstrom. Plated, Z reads 4100.64 angstrom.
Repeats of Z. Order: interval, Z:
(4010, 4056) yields 4012.84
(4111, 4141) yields 4134.77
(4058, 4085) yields 4081.80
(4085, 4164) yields 4134.77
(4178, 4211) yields 4207.76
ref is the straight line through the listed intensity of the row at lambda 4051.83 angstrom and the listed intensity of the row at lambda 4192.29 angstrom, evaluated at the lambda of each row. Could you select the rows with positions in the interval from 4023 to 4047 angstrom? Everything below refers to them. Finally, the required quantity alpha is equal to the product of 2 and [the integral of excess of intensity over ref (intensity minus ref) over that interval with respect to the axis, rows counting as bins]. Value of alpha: -27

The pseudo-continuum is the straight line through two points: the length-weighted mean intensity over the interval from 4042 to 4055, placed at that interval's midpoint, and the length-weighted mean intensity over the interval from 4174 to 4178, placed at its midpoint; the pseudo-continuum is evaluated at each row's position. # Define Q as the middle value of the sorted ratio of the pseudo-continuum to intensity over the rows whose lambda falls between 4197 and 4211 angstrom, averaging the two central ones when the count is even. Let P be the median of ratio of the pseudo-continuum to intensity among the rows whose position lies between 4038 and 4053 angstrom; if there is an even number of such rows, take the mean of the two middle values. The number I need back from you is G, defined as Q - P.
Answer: -0.17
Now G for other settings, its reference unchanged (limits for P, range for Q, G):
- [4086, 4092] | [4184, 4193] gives 0.01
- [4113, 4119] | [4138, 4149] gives 0.06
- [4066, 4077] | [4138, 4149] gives -0.07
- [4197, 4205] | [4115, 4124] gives -0.01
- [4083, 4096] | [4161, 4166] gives -0.24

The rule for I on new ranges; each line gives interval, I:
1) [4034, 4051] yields 4035.07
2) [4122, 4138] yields 4123.36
